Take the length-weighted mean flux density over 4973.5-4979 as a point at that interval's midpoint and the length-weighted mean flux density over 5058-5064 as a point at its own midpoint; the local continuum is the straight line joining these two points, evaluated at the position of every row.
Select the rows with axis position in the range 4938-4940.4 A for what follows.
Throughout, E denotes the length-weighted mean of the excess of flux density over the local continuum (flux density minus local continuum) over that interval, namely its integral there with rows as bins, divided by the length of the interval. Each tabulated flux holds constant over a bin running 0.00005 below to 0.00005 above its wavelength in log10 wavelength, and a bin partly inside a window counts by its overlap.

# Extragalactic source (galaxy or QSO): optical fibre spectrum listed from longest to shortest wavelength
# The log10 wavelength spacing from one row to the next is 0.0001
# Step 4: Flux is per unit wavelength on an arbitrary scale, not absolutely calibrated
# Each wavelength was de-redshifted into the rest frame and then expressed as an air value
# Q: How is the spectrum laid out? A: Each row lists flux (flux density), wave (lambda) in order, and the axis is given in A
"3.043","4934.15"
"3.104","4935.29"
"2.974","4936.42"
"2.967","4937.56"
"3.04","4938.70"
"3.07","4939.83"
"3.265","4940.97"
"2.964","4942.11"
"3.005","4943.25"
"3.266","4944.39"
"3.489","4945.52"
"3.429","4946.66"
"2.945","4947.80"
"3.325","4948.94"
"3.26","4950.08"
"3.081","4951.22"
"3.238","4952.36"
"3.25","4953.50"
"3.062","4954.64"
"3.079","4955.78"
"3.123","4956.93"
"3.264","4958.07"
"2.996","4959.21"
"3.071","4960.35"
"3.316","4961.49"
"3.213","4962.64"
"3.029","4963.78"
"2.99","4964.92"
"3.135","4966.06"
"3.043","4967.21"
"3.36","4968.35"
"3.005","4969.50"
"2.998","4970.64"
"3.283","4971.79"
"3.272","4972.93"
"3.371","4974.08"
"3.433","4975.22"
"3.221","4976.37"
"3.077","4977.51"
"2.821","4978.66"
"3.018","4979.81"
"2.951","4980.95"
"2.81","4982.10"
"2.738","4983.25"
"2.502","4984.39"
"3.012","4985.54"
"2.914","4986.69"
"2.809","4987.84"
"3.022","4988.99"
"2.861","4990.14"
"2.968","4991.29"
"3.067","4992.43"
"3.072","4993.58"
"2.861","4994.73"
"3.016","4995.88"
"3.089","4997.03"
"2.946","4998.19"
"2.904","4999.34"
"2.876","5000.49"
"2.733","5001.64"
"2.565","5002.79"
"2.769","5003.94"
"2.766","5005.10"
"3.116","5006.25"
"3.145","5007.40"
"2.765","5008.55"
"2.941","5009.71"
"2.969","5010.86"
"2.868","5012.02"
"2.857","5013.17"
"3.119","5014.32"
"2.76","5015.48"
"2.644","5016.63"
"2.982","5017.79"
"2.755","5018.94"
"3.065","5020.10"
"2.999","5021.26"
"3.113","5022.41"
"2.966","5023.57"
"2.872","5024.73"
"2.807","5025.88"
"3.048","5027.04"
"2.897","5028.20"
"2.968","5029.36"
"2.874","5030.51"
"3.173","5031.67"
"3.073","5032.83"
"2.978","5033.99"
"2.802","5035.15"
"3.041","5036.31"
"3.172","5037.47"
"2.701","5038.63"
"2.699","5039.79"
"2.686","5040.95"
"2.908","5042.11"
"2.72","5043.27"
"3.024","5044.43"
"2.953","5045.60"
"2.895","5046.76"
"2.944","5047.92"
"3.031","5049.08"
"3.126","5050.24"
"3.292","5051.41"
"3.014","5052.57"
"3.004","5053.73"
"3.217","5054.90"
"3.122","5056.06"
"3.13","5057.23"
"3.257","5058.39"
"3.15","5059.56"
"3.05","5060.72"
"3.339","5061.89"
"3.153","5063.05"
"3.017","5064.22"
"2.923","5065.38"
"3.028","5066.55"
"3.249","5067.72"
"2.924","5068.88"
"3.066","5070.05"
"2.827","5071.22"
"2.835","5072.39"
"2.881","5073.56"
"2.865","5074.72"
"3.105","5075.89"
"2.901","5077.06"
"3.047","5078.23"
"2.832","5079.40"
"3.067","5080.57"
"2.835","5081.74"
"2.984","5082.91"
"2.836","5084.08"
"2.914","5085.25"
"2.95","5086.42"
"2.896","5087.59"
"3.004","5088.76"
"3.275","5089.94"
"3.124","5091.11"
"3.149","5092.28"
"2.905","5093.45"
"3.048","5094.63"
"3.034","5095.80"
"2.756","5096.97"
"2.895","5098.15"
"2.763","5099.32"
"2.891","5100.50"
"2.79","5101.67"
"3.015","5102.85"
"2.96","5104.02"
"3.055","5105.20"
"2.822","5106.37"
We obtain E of -0.16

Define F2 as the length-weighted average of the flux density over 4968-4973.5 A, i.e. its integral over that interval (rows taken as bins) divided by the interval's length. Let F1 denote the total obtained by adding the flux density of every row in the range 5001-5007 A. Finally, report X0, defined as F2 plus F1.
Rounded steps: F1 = 13.9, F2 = 3.18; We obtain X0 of 17.1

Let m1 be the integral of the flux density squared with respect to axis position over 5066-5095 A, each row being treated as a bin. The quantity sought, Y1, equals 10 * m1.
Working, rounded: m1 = 258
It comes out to 2582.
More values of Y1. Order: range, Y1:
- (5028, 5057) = 2575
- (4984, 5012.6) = 2420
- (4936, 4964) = 2787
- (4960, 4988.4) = 2665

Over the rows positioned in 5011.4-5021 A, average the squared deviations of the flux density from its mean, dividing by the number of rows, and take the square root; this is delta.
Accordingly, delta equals 0.15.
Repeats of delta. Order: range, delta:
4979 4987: 0.17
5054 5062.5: 0.09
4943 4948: 0.22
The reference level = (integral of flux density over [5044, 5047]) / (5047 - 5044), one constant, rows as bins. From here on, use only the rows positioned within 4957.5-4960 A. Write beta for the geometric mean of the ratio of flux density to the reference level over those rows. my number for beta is 1.06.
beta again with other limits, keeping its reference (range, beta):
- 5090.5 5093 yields 1.06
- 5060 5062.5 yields 1.08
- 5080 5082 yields 1.00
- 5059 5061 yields 1.05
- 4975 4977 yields 1.13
